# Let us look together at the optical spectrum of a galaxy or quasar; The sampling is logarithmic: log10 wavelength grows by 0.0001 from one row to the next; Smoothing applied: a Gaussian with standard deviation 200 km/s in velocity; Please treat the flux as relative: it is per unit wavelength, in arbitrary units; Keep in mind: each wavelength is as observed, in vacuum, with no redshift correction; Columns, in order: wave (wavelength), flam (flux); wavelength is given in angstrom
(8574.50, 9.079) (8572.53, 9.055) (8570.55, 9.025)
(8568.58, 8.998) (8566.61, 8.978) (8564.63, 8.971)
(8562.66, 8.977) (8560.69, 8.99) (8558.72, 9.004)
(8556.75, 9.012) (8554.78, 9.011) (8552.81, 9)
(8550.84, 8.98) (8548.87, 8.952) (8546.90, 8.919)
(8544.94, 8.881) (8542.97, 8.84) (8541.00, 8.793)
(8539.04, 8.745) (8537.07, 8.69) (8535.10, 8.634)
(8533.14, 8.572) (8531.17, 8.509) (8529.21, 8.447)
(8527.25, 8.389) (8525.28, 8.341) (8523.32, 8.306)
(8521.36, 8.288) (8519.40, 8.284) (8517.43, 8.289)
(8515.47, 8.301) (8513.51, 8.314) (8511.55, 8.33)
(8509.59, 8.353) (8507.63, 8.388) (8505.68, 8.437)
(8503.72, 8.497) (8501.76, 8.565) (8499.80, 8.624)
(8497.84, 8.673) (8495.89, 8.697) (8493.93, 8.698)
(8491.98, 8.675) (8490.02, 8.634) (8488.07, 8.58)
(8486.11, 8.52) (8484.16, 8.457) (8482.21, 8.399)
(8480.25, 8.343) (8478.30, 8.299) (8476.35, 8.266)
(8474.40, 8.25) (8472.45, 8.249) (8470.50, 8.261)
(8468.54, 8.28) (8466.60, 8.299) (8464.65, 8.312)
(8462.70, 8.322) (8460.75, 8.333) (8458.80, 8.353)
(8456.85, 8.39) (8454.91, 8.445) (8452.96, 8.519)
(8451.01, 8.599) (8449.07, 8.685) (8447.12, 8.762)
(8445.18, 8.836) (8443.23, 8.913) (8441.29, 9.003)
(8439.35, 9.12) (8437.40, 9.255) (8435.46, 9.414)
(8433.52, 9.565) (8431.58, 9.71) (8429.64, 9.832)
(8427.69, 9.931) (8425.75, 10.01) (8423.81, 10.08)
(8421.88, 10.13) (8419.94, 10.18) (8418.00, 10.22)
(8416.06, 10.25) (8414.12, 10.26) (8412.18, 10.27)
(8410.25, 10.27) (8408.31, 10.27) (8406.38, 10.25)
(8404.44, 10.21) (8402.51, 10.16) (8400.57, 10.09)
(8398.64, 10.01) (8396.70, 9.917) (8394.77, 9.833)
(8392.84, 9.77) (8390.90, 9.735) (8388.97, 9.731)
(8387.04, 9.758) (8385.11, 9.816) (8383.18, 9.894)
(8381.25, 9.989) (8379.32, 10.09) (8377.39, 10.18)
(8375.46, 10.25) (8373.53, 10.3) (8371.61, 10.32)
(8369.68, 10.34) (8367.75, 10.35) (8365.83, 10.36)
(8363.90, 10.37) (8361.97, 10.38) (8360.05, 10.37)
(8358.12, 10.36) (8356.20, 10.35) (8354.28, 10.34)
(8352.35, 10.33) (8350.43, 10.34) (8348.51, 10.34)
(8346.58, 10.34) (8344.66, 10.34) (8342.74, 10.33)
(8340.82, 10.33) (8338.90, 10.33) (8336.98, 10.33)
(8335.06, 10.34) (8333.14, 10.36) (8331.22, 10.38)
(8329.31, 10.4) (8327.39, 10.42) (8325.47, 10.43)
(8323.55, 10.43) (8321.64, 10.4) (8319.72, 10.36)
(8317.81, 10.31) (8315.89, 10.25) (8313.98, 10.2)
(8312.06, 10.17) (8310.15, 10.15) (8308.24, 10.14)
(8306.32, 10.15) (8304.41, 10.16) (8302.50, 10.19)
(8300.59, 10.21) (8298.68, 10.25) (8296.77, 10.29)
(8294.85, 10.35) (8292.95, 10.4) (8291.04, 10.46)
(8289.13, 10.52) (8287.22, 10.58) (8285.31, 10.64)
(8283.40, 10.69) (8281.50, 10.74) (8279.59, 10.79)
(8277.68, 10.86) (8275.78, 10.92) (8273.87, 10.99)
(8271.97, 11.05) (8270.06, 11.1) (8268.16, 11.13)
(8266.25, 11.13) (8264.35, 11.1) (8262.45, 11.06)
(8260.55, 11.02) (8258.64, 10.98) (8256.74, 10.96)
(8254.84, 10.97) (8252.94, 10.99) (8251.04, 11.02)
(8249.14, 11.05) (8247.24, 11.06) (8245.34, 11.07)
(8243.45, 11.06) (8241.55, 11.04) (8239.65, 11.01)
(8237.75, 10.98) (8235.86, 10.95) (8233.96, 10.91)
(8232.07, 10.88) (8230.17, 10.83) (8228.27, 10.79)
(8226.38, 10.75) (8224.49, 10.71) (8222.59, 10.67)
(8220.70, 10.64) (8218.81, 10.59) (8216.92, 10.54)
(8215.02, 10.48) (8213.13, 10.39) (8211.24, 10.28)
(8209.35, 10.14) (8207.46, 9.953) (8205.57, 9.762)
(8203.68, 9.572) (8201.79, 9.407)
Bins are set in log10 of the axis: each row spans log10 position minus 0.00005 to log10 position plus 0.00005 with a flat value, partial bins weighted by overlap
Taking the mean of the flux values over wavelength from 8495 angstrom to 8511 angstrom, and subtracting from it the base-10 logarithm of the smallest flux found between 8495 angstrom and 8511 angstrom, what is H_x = 7.6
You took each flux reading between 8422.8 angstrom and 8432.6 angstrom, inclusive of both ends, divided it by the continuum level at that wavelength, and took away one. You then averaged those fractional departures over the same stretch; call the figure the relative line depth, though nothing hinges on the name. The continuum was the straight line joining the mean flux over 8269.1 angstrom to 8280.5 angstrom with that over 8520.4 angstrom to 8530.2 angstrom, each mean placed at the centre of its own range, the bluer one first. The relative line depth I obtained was 0.06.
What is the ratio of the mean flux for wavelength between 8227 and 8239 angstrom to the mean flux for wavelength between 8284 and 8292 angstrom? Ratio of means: 1.03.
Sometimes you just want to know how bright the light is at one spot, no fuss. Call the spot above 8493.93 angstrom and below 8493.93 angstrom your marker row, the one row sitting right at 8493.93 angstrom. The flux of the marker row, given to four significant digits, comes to 8.698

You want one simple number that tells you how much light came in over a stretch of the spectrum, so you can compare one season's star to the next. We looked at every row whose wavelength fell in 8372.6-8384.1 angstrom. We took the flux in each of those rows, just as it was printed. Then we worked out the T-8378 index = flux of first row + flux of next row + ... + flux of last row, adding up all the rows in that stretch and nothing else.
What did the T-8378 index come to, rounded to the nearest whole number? 61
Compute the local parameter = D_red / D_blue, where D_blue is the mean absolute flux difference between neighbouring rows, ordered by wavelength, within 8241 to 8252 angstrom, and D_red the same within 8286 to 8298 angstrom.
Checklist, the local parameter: 3.6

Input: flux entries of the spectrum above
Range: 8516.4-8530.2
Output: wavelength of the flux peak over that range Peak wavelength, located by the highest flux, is 8529.21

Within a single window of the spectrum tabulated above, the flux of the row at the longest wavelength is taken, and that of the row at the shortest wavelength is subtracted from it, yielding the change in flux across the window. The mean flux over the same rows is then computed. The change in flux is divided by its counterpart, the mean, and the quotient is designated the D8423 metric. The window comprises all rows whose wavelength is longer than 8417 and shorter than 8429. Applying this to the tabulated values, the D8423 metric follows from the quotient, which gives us -0.029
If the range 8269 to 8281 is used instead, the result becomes -0.028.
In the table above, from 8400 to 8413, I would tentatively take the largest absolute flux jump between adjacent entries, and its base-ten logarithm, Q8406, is -1.15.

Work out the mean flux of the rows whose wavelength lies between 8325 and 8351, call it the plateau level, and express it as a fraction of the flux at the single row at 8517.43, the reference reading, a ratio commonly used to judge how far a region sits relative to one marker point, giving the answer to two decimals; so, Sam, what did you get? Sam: 1.25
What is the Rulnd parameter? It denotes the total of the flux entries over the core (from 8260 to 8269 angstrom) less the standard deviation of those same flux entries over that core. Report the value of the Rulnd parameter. 55.4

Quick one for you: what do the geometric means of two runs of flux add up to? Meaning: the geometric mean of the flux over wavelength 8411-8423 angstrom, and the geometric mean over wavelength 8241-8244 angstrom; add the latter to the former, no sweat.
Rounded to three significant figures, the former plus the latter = 21.3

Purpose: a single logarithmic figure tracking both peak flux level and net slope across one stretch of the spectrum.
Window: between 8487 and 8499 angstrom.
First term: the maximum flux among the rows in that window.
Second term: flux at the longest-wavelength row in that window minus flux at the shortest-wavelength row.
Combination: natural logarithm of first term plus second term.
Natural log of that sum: 2.17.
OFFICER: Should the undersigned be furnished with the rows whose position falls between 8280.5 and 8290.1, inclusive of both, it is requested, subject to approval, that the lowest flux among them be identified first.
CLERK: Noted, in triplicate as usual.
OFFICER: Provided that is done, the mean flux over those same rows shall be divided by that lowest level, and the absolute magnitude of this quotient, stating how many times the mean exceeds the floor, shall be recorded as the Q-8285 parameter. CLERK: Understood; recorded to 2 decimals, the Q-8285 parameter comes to 1.01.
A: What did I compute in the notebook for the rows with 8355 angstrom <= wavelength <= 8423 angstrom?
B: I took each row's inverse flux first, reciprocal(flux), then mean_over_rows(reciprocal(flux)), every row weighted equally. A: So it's 0.099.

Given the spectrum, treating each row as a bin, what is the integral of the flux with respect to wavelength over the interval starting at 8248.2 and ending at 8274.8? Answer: 294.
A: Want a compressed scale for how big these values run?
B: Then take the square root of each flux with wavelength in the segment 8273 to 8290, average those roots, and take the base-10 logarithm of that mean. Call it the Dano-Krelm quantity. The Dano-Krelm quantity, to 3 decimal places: 0.516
